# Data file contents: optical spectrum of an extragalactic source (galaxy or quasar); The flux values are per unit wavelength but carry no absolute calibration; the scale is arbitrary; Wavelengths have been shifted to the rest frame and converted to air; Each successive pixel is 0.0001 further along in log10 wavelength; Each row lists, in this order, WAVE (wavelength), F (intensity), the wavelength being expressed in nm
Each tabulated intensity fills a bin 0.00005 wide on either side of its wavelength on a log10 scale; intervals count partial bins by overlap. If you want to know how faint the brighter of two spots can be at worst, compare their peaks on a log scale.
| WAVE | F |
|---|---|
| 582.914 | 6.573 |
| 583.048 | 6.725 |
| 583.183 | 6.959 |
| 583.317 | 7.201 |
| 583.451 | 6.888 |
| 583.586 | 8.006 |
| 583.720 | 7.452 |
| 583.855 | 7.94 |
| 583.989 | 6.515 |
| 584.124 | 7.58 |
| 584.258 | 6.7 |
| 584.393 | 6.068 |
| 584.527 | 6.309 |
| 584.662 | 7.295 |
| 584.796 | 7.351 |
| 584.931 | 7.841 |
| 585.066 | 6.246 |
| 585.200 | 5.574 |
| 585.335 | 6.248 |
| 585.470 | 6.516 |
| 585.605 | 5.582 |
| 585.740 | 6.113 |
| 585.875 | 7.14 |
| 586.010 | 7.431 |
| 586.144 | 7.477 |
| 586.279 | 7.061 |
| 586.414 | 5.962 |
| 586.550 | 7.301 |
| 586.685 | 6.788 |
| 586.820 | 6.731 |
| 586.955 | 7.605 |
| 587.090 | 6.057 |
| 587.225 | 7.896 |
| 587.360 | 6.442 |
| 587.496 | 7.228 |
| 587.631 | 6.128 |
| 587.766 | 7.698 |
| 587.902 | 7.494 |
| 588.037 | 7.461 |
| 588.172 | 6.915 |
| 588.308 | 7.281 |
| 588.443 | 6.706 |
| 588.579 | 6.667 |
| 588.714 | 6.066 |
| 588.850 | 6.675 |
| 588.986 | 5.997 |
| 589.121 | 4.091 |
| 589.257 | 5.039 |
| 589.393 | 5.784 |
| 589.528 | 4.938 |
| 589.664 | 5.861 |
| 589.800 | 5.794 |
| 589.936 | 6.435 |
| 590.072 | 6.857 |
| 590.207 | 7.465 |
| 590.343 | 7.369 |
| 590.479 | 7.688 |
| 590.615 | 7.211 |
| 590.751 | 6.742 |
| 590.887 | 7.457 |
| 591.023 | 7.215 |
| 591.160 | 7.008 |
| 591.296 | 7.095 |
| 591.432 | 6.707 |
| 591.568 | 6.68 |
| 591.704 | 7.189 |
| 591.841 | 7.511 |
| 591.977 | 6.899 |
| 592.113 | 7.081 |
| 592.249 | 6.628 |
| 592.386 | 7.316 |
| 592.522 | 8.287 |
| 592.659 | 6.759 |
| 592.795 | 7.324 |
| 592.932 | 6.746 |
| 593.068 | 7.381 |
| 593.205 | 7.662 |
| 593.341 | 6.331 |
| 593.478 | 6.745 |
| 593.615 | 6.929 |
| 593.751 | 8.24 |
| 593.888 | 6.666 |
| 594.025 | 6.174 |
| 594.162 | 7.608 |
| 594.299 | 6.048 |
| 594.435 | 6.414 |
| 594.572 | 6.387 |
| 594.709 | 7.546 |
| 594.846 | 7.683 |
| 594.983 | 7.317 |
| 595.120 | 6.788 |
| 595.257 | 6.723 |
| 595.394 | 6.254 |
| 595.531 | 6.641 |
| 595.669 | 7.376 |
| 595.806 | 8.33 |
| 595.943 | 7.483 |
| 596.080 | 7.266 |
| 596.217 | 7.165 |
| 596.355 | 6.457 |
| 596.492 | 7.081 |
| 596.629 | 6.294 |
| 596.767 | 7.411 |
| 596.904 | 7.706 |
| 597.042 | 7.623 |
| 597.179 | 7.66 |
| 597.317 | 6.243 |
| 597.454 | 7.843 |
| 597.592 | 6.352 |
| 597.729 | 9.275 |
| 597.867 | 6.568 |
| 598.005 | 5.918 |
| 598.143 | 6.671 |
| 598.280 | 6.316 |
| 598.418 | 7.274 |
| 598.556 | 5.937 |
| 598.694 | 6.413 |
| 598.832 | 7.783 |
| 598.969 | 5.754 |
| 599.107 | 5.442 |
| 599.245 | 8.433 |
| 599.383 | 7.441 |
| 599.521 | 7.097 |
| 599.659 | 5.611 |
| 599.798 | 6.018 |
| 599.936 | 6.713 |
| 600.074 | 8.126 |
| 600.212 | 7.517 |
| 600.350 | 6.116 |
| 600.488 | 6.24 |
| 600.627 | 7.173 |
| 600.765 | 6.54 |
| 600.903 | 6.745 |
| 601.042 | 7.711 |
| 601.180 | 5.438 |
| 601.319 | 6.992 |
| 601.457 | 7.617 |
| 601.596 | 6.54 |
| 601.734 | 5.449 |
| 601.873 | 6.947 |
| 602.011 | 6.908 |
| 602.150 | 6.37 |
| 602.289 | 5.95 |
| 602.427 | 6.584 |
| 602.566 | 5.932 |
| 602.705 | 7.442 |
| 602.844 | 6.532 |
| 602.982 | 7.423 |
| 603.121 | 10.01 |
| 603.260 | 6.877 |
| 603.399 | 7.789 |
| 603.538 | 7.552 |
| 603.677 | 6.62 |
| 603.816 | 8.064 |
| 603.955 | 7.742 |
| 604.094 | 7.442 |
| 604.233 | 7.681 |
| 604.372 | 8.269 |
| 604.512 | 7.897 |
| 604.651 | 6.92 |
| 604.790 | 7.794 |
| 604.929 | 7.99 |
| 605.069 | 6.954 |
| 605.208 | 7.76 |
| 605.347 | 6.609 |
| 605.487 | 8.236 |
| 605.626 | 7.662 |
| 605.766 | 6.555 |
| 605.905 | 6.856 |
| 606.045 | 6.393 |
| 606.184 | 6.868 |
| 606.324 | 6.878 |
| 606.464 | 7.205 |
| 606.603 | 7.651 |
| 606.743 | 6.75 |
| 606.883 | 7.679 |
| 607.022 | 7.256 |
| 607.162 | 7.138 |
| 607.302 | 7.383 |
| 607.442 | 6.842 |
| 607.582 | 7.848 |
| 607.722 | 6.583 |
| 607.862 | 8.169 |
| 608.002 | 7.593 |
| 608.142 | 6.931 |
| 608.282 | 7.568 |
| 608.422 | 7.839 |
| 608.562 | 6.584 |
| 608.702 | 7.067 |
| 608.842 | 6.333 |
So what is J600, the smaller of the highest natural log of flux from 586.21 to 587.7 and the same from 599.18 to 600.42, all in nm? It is 2.07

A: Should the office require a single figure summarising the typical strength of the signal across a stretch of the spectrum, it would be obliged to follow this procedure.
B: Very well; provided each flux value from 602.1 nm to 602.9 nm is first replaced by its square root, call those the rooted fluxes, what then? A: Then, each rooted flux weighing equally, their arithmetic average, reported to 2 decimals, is 2.54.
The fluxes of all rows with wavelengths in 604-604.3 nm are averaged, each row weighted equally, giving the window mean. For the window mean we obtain 7.6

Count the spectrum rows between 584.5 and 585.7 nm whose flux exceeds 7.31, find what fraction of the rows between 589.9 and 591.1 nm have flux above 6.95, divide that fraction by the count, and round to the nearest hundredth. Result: 0.33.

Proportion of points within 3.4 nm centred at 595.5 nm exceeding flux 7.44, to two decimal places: 0.32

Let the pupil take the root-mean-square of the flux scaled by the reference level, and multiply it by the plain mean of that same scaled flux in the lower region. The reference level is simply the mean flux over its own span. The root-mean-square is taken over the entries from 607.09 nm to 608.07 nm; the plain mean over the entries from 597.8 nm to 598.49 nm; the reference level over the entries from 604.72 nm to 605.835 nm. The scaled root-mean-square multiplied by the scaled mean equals 0.87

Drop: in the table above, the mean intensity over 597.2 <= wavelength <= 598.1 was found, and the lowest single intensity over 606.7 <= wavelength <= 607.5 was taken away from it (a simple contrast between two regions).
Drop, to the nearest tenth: 0.3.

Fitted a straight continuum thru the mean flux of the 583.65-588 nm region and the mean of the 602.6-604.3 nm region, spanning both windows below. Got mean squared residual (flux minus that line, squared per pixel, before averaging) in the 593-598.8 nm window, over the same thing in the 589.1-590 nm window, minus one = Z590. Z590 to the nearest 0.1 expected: -0.8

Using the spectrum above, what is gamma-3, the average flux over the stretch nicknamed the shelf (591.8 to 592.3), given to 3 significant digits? 7.03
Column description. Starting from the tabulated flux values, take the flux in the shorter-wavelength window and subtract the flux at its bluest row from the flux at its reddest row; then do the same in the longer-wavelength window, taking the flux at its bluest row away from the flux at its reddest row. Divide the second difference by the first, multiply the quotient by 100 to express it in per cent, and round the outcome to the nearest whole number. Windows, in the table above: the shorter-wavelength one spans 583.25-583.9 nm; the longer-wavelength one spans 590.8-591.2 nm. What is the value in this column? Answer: -61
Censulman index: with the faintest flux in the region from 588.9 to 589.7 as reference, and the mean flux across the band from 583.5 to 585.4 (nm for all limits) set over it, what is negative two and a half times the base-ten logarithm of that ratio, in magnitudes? -0.57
